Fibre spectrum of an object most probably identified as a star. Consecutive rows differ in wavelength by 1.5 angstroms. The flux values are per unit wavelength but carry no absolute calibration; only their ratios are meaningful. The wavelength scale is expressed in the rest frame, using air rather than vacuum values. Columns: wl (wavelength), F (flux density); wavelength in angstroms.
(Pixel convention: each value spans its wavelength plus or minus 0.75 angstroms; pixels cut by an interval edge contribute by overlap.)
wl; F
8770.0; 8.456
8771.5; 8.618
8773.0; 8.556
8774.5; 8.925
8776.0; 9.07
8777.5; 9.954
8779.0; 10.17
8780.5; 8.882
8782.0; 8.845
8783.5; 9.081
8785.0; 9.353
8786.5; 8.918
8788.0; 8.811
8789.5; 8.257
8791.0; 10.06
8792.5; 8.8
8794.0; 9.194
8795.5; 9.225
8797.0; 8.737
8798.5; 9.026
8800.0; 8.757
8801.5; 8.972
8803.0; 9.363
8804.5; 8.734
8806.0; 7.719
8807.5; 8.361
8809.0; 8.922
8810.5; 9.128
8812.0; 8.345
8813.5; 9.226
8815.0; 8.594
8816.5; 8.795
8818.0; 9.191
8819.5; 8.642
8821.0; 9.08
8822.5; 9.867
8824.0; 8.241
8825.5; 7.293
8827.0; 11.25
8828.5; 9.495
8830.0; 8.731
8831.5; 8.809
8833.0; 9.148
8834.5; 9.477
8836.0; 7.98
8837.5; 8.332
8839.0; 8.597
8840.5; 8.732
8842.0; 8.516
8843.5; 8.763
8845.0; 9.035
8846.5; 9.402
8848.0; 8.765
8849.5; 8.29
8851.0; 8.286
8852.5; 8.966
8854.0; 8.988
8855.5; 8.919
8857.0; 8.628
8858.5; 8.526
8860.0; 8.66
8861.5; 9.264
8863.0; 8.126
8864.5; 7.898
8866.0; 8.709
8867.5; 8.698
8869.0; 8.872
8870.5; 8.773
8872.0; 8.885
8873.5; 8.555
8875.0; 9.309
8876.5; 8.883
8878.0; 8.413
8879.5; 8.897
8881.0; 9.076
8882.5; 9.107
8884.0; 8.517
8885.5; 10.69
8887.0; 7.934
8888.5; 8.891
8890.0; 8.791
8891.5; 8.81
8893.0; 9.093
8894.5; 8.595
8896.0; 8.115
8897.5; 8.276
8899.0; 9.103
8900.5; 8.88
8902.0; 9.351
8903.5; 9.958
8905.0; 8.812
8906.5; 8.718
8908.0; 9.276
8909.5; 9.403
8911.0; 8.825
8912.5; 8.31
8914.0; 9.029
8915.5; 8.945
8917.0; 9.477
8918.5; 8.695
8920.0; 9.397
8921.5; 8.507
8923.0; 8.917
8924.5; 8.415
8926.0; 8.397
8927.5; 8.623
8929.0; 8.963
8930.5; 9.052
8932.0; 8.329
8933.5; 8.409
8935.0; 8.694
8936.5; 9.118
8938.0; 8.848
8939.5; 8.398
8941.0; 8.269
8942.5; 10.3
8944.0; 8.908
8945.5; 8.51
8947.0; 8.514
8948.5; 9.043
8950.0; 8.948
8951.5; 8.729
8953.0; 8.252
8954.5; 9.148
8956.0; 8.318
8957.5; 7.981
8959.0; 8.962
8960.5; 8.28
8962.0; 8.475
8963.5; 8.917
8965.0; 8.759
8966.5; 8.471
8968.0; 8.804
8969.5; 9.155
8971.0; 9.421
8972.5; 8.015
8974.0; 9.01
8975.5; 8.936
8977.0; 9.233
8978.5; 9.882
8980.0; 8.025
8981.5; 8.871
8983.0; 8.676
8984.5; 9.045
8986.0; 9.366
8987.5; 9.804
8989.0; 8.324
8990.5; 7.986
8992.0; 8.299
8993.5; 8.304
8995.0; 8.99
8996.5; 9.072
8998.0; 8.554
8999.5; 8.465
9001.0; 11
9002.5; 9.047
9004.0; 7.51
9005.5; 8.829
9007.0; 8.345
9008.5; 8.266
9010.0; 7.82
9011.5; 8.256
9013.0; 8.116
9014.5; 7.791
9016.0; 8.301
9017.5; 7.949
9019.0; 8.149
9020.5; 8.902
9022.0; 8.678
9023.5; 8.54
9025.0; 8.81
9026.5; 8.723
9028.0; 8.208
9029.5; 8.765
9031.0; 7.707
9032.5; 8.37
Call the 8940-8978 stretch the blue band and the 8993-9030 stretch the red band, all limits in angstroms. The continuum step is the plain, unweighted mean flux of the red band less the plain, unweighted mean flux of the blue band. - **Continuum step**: -0.24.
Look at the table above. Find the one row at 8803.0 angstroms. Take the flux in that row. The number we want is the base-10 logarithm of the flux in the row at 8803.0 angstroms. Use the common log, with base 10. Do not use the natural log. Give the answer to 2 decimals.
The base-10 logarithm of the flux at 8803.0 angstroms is 0.97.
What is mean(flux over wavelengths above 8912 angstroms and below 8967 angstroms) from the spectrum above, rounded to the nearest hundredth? 8.74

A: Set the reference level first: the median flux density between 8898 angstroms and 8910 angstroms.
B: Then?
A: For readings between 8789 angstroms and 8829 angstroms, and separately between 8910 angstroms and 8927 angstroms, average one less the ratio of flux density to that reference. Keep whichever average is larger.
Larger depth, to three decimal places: 0.041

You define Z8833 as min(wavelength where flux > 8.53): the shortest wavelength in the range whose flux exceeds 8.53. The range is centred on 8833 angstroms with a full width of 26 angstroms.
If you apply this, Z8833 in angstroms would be 8821.0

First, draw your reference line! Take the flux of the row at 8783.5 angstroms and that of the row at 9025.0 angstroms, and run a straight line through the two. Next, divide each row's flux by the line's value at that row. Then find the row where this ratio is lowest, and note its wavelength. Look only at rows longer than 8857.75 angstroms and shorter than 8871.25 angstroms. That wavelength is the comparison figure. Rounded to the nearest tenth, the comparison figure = 8864.5 angstroms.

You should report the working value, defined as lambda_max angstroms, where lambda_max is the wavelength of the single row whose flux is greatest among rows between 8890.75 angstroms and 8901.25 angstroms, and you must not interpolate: 8899.0 angstroms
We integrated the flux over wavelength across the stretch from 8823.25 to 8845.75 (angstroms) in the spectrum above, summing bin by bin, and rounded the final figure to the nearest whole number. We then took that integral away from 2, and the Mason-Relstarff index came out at -197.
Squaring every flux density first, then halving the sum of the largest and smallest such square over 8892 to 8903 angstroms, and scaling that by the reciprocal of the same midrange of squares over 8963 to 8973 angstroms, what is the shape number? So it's 1.00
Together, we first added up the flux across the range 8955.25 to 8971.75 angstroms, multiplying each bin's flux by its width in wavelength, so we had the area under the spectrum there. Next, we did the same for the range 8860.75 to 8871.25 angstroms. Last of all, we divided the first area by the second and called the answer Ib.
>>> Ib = 1.58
